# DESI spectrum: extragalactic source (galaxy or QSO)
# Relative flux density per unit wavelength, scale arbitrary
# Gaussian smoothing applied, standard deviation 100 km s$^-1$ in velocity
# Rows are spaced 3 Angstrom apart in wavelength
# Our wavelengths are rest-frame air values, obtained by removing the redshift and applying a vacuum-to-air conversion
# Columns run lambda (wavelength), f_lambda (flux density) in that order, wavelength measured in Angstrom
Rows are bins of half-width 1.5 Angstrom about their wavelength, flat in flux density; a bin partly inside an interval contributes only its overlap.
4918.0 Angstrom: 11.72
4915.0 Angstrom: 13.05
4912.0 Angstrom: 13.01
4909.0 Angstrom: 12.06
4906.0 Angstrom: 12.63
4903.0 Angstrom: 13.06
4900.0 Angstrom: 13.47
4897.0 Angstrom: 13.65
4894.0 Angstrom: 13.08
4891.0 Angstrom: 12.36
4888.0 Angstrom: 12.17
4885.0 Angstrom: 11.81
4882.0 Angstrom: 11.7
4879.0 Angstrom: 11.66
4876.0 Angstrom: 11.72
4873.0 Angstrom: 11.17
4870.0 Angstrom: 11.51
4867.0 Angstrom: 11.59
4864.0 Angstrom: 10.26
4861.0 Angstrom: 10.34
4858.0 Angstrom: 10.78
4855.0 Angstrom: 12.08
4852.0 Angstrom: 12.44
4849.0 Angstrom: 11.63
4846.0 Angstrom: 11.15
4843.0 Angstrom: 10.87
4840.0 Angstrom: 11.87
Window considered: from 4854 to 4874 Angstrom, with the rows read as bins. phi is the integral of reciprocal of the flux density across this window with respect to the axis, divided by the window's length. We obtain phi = 0.0906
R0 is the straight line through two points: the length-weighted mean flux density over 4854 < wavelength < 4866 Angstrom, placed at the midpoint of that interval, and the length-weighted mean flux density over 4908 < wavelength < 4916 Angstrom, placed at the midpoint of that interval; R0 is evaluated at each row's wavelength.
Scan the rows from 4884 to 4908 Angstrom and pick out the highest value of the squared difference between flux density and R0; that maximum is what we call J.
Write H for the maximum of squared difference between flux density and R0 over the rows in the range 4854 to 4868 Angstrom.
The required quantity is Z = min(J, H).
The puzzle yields 2.01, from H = 2.0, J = 2.2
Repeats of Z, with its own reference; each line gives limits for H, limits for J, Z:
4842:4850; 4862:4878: 0.53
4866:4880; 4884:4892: 0.16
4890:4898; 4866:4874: 0.24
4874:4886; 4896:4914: 0.09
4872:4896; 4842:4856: 1.01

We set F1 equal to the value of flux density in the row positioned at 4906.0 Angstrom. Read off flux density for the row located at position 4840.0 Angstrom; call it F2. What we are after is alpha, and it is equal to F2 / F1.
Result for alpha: 0.94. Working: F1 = 12.63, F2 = 11.87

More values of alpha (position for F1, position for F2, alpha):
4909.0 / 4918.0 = 0.97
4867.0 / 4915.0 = 1.13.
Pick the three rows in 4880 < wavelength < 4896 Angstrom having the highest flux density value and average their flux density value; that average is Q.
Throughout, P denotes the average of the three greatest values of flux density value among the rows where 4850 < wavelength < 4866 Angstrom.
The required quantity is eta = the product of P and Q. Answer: 148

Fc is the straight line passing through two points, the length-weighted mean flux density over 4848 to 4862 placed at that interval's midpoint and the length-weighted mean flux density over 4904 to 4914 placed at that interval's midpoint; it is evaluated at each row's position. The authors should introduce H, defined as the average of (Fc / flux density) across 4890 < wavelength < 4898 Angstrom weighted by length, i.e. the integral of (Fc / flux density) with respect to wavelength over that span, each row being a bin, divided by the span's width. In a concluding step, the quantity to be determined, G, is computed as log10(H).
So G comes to -0.02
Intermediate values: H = 0.95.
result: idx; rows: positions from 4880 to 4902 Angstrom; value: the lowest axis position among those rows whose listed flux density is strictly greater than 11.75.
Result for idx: 4885.0 Angstrom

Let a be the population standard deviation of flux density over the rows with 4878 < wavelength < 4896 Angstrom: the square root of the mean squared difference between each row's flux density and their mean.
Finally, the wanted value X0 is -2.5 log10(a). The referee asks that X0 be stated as 0.77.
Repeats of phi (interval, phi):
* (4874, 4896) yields 0.0829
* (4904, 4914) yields 0.0793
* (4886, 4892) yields 0.0819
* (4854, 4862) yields 0.0909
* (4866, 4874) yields 0.0875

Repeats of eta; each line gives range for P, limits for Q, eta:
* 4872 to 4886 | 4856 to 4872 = 133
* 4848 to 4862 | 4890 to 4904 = 161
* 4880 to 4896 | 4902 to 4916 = 163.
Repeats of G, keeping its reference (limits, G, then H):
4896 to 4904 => -0.03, 0.93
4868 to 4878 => 0.01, 1.03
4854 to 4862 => 0.02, 1.05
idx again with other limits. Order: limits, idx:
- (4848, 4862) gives 4852.0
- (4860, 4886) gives 4885.0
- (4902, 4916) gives 4903.0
